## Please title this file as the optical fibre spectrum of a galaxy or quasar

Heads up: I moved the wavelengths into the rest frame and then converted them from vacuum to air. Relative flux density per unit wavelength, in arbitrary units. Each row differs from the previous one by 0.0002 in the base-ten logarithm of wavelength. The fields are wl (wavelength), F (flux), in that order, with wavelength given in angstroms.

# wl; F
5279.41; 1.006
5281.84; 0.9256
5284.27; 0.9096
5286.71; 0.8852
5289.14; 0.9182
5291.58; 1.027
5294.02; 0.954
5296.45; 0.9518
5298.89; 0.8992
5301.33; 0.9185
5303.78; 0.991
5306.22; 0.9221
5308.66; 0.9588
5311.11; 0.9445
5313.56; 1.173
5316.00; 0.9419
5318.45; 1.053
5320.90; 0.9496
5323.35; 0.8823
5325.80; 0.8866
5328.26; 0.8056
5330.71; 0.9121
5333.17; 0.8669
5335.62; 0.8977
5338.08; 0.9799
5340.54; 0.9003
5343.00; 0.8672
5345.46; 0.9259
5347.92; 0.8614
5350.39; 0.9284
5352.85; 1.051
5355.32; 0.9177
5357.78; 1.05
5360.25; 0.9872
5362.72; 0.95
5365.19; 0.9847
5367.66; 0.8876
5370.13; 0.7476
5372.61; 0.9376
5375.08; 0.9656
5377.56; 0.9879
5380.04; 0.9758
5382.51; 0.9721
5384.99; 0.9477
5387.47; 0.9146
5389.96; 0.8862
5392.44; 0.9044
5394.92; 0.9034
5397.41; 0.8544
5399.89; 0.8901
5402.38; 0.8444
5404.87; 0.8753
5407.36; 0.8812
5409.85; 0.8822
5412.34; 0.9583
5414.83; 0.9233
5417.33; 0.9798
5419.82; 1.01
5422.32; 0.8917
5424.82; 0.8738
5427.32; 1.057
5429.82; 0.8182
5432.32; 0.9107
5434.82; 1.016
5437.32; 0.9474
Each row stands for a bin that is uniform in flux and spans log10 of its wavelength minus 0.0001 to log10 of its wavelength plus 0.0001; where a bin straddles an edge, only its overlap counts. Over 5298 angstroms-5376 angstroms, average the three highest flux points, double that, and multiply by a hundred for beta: 218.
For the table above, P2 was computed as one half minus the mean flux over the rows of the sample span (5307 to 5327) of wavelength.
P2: -0.47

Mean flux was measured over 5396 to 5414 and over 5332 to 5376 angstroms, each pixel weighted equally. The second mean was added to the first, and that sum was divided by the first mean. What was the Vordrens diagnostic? 2.05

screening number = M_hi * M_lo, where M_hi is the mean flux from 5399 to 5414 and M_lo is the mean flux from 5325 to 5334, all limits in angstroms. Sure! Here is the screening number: 0.77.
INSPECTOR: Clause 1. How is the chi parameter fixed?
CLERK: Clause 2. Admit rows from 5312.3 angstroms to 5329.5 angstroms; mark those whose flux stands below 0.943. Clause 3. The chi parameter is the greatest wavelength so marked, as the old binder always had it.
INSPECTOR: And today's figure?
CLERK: 5328.26 angstroms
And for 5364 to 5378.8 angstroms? 5372.61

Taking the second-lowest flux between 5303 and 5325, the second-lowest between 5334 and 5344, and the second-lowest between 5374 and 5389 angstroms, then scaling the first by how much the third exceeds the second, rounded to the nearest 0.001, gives 0.046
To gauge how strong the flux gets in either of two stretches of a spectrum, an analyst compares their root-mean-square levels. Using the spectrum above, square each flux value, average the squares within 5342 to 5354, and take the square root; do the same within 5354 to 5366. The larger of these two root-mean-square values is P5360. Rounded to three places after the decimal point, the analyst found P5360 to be 0.979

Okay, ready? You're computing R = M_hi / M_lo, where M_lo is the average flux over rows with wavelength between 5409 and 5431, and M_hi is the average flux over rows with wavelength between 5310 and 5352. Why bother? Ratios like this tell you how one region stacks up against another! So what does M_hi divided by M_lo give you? 0.99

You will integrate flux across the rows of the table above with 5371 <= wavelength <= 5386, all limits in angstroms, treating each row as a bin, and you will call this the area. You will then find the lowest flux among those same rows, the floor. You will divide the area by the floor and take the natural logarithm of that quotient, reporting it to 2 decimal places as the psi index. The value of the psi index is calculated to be 2.73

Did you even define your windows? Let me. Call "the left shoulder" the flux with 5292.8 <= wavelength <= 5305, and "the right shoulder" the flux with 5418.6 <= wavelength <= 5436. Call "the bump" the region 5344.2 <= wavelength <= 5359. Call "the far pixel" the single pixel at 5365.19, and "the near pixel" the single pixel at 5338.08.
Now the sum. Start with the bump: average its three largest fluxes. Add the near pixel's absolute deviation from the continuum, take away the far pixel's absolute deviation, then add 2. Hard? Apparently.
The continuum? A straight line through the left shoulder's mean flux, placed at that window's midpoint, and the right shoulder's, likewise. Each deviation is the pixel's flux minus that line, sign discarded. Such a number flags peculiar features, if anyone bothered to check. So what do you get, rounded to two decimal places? 3.00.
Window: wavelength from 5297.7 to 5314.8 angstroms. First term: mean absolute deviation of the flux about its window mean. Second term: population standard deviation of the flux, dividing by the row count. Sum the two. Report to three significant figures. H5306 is 0.149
